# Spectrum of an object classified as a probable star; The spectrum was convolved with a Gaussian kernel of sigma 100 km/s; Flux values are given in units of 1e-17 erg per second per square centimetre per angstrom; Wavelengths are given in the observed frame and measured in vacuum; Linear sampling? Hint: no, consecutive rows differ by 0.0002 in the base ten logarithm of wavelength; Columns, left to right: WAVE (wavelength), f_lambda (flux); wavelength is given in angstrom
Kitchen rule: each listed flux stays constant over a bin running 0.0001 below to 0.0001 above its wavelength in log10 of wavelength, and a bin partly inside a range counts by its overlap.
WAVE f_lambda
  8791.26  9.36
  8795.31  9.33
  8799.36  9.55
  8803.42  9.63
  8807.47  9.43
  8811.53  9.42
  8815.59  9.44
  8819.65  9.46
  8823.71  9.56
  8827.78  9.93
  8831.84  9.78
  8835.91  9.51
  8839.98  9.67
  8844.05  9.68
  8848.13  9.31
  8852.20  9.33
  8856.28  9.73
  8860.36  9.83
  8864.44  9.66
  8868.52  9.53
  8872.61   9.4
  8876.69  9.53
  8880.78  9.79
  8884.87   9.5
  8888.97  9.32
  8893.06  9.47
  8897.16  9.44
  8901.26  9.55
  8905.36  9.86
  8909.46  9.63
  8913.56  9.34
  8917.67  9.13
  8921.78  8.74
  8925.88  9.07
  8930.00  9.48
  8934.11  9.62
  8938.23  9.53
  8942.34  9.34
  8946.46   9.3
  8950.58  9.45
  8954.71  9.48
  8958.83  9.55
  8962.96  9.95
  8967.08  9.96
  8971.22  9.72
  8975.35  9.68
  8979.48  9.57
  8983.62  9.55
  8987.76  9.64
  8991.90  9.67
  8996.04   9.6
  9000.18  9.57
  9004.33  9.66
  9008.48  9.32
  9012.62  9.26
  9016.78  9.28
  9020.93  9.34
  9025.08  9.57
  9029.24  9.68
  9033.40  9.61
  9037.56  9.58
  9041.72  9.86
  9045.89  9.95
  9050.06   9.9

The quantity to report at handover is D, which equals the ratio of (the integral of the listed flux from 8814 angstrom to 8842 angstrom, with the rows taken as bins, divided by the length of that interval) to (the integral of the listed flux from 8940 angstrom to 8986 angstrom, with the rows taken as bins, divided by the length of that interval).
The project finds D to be 1.00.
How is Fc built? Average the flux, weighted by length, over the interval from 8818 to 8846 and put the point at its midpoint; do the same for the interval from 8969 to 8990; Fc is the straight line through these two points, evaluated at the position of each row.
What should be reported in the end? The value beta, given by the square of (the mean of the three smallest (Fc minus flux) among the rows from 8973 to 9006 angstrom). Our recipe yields 0.002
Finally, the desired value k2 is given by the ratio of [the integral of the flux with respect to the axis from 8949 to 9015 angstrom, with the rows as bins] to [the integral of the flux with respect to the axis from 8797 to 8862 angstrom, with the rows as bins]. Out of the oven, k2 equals 1.02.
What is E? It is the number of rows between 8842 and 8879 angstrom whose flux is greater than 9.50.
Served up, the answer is 6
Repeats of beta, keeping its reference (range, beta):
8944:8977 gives 0.059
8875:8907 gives 0.007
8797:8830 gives 0.002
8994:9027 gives 0.000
